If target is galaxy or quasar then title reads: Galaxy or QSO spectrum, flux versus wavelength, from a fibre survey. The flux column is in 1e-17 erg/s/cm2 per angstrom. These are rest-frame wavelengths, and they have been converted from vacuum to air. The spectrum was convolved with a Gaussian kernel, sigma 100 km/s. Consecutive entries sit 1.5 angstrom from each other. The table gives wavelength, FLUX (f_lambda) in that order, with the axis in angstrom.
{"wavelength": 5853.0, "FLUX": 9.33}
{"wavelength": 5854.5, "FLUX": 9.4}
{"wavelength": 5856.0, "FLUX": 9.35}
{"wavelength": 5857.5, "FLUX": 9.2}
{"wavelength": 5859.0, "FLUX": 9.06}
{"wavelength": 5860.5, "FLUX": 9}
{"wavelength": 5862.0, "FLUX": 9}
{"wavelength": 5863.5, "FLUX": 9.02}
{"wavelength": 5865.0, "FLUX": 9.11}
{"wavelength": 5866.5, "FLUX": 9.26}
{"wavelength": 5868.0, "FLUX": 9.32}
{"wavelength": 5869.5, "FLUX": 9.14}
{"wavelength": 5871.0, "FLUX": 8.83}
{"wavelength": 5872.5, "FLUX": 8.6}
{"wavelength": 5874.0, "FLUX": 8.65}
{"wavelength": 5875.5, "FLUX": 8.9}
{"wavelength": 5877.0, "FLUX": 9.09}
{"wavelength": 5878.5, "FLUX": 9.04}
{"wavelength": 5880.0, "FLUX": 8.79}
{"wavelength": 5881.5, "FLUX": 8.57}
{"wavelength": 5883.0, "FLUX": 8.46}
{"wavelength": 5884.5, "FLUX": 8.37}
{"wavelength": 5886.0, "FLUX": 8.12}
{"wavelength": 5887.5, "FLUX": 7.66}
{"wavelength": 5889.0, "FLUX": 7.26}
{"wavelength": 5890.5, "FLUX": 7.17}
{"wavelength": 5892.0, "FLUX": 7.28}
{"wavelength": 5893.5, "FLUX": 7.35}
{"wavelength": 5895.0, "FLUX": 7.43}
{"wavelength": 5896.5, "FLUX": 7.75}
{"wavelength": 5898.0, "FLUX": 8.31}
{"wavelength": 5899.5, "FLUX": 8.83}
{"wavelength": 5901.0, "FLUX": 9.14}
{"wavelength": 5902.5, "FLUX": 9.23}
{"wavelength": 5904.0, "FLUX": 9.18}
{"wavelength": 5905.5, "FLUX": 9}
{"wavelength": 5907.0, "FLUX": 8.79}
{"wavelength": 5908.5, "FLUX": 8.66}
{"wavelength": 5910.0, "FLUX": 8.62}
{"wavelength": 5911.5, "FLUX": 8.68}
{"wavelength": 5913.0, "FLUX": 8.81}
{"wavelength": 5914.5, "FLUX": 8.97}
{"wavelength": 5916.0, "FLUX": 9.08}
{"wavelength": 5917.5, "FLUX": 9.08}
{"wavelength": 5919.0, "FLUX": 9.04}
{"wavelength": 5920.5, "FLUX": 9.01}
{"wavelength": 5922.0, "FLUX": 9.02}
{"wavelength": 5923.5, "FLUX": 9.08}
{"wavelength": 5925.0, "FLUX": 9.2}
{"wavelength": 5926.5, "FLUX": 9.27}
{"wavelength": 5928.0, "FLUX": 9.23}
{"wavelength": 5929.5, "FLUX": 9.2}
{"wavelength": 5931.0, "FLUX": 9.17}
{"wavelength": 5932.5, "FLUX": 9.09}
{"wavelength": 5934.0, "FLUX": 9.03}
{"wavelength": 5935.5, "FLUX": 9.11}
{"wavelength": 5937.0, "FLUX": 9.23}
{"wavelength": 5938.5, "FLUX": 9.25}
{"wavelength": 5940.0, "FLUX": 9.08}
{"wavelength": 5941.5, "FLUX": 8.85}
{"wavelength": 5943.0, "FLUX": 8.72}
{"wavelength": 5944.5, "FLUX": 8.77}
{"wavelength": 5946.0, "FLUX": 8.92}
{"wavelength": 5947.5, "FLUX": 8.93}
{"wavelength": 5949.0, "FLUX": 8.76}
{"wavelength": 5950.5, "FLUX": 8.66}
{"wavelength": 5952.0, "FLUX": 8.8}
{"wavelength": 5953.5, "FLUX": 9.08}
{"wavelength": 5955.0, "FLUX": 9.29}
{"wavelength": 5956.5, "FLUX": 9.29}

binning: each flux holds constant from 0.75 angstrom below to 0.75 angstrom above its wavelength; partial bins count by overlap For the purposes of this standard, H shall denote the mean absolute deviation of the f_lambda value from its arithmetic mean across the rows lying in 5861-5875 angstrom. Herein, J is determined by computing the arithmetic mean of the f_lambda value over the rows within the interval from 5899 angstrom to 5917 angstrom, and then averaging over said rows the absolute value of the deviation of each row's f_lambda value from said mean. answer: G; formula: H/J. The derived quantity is 1.1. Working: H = 0.20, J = 0.18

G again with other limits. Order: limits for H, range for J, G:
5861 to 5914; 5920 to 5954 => 3.3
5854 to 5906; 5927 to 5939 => 8.6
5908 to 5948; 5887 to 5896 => 1.3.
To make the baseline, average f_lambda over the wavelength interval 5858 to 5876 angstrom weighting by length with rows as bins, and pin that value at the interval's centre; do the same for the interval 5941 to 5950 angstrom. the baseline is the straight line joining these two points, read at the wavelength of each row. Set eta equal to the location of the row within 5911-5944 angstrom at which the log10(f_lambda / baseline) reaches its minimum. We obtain 5911.5 angstrom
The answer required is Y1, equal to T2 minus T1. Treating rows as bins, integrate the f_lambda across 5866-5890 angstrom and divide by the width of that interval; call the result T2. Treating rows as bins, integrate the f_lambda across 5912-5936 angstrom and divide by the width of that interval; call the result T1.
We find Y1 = -0.5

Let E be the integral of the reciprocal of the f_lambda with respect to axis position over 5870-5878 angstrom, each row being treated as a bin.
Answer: 0.91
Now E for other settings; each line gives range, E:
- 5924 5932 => 0.87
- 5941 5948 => 0.79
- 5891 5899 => 1.05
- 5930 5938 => 0.88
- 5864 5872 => 0.88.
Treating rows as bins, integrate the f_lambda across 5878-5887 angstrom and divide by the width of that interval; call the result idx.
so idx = 8.52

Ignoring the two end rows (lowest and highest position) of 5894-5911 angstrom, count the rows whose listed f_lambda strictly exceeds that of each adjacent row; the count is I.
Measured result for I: 1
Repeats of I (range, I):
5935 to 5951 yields 2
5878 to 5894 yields 0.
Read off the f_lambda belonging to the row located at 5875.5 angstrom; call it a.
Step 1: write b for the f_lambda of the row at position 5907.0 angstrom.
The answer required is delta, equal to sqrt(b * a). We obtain 8.84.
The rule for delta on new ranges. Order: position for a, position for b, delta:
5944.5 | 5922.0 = 8.89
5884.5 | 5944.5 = 8.57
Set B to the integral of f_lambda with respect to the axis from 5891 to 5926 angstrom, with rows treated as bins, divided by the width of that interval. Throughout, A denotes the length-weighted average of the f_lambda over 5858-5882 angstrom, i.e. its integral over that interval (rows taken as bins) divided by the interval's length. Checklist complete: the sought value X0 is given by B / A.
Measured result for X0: 0.97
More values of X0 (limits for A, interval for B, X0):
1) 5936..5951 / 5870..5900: 0.92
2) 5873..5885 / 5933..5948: 1.03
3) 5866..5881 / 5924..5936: 1.02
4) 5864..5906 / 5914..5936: 1.07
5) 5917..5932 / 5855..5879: 0.99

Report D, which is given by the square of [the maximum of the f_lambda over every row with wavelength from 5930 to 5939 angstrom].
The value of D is 85.6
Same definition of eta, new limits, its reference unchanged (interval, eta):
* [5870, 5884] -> 5883.0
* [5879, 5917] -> 5890.5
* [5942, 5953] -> 5950.5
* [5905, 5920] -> 5910.0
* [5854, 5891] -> 5890.5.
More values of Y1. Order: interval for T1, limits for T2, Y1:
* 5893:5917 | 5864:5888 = 0.1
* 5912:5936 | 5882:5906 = -0.9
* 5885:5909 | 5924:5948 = 0.9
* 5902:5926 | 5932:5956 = 0.0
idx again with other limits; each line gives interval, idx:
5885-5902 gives 7.87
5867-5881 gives 8.93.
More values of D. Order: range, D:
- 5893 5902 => 83.5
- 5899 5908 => 85.2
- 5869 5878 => 83.5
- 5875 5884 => 82.6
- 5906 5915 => 80.5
